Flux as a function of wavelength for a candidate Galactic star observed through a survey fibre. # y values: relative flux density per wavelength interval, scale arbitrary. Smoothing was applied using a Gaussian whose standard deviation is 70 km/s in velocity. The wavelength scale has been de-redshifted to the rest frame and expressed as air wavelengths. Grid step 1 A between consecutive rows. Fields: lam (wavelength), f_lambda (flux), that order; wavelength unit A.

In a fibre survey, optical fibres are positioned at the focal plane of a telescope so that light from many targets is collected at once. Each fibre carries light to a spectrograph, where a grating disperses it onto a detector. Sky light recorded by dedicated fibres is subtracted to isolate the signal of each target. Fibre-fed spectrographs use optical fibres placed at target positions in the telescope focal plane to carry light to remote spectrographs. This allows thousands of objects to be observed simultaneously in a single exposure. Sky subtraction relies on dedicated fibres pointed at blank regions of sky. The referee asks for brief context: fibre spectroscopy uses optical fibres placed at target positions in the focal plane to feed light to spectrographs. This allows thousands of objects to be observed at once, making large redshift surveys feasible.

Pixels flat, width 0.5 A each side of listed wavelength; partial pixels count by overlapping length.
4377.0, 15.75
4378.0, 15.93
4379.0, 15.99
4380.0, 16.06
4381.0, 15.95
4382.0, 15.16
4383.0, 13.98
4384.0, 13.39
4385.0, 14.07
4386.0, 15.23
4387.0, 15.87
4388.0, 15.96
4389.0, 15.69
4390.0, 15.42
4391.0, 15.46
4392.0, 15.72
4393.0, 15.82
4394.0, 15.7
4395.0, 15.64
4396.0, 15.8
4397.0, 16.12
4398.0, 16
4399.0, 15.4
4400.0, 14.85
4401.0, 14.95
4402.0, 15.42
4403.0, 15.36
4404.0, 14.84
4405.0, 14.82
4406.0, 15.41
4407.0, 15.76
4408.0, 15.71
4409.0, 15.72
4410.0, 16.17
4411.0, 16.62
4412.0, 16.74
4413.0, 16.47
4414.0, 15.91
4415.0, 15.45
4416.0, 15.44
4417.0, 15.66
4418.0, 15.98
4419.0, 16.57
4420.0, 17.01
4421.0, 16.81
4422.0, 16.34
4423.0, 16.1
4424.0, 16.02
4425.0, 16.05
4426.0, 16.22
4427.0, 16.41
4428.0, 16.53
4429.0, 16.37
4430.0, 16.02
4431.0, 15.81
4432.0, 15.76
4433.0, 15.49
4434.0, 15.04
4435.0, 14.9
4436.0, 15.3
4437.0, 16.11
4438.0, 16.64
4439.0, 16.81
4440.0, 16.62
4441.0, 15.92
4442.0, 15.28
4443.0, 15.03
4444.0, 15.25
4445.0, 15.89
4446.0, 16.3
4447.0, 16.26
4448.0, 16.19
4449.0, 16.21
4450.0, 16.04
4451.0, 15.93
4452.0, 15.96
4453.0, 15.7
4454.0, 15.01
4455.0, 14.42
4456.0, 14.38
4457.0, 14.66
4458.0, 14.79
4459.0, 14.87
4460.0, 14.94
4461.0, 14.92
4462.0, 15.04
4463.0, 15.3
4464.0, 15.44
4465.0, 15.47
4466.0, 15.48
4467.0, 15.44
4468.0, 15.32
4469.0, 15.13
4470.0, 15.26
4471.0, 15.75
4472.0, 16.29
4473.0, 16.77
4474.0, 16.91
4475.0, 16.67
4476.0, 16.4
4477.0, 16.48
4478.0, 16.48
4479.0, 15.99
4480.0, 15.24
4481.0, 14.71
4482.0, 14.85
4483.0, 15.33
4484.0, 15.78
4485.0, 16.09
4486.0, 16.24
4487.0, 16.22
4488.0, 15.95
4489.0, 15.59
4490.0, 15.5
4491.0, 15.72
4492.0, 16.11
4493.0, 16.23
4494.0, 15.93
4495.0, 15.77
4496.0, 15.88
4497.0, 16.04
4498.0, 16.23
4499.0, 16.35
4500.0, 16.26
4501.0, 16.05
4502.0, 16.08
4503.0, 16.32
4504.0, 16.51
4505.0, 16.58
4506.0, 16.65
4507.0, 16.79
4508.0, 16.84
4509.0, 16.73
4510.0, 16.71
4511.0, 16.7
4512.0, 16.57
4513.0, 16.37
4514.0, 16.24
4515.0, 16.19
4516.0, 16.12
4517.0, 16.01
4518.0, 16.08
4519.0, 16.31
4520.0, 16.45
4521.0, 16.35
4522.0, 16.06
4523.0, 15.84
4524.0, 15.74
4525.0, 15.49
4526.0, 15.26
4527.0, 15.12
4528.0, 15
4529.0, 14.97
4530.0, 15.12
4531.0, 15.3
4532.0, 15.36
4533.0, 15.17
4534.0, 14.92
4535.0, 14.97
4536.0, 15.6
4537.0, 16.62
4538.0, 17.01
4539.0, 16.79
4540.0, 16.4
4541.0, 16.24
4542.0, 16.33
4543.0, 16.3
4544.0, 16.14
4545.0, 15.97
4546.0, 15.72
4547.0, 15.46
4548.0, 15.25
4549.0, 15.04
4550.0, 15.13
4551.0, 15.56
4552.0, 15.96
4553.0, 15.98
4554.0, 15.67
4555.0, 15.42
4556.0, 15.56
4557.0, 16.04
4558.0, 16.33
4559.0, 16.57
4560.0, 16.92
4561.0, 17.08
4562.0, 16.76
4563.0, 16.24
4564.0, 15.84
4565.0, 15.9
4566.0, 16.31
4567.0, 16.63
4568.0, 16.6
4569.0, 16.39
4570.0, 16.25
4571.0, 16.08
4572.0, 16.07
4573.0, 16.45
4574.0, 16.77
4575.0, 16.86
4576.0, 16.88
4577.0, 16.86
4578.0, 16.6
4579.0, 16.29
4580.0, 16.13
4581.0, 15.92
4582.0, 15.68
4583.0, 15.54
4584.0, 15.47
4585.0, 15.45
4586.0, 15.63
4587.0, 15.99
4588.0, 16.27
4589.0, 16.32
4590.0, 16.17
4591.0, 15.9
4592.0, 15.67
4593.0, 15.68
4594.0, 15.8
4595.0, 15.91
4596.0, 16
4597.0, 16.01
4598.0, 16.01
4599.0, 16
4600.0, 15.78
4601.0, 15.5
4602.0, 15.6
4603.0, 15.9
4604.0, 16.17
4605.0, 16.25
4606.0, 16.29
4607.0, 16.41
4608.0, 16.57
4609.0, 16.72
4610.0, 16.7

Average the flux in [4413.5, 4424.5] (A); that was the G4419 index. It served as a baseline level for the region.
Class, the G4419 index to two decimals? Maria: 16.12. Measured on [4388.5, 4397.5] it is 15.71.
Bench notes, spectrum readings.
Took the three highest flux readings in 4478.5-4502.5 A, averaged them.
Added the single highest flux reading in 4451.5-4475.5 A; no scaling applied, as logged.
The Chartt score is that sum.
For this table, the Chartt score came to 33.2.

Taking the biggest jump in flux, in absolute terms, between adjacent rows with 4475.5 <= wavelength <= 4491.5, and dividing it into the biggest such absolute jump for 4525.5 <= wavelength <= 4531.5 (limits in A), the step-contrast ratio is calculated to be 0.24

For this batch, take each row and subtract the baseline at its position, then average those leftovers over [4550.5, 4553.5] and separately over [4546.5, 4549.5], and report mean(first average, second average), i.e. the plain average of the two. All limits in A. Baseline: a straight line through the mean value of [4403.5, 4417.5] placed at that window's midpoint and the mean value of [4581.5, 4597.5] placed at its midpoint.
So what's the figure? -0.3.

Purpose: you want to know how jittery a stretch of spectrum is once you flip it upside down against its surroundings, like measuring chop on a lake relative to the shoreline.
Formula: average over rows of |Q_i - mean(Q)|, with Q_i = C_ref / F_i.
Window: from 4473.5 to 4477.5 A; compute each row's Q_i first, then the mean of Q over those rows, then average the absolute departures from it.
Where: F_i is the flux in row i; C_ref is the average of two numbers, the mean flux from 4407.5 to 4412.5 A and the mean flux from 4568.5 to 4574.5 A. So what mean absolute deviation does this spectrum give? 0.010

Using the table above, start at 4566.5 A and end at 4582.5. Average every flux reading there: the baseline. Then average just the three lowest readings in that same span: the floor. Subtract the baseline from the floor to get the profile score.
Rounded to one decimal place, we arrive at -0.5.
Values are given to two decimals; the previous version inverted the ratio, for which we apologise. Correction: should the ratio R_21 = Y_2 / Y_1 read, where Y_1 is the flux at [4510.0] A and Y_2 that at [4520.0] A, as 0.98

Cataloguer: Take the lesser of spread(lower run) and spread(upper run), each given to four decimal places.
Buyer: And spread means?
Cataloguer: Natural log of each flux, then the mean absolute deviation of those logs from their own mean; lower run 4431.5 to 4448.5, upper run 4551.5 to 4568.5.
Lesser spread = 0.0248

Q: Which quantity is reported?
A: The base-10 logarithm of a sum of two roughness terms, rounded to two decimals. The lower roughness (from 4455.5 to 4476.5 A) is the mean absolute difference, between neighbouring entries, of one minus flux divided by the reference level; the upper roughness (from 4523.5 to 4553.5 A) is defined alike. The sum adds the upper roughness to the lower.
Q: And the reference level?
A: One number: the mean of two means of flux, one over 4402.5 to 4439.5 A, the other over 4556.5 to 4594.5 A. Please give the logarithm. -1.58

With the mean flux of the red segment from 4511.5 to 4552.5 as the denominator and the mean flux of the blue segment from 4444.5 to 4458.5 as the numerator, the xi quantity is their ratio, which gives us 0.98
